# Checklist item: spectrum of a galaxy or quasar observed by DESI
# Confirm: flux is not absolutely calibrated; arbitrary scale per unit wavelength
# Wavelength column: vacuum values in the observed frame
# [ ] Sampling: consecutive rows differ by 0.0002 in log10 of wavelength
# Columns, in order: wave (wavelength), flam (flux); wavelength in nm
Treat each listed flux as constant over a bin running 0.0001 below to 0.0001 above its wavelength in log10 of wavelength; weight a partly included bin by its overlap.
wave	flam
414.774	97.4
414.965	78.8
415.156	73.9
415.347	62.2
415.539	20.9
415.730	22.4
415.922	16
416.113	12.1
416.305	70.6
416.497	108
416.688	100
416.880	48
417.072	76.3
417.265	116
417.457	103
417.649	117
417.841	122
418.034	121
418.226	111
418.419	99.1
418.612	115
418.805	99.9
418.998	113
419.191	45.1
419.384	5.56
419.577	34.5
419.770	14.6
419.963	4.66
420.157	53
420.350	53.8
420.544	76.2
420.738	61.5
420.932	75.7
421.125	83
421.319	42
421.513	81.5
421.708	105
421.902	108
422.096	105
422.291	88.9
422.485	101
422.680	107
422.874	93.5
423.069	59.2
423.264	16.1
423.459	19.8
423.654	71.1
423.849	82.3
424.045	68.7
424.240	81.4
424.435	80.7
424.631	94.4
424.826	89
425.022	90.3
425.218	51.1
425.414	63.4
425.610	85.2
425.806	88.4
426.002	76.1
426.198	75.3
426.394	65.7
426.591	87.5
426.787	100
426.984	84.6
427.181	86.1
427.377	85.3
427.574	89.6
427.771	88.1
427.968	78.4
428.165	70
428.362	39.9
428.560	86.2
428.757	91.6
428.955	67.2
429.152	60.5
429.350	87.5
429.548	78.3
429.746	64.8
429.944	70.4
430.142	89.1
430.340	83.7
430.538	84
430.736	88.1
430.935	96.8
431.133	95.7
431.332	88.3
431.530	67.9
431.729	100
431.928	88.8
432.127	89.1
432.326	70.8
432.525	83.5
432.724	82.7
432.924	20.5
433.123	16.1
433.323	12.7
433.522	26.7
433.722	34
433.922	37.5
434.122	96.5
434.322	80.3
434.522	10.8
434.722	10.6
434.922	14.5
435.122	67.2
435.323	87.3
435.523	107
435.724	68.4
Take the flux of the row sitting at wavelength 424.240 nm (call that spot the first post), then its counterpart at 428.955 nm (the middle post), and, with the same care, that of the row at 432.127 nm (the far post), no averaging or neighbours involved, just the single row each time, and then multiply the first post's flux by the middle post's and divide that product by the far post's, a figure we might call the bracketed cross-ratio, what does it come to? 61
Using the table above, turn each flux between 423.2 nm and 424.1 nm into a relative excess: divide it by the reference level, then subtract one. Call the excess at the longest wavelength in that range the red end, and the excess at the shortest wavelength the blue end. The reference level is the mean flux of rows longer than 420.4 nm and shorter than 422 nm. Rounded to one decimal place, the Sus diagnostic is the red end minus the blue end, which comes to 0.7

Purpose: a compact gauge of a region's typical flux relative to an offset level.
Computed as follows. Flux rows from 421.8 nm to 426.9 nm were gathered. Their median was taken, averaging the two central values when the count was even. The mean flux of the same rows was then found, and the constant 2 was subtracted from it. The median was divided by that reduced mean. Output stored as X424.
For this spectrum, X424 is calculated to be 1.09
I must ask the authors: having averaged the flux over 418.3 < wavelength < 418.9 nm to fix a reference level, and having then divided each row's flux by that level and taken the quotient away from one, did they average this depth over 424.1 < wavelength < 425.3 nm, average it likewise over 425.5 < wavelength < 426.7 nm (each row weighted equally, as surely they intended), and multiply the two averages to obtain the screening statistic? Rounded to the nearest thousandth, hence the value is 0.054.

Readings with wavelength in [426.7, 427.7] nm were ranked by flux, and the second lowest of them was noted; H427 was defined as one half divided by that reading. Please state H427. 0.006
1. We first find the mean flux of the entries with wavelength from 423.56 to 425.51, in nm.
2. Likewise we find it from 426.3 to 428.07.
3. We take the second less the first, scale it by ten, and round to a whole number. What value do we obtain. 78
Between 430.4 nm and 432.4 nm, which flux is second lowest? 70.8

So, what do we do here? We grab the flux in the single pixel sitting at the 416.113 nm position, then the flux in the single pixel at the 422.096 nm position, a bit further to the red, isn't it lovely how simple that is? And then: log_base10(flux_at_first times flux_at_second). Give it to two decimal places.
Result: 3.10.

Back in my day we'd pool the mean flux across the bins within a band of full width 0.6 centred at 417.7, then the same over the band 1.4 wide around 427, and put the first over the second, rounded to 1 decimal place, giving 1.3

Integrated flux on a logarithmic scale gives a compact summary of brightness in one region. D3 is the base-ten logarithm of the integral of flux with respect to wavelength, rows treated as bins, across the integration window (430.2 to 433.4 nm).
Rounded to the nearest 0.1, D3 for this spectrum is 2.4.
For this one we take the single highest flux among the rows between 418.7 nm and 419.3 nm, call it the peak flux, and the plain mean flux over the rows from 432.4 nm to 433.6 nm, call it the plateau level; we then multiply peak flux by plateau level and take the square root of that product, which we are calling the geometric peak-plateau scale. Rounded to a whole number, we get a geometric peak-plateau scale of 68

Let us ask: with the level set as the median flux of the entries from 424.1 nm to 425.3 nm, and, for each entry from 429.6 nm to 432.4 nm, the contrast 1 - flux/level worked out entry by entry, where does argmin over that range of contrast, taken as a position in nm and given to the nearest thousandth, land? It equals 431.729 nm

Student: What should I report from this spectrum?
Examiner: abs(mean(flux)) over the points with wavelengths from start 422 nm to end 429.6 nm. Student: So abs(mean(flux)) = 78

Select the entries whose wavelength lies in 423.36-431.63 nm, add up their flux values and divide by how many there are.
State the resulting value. 78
